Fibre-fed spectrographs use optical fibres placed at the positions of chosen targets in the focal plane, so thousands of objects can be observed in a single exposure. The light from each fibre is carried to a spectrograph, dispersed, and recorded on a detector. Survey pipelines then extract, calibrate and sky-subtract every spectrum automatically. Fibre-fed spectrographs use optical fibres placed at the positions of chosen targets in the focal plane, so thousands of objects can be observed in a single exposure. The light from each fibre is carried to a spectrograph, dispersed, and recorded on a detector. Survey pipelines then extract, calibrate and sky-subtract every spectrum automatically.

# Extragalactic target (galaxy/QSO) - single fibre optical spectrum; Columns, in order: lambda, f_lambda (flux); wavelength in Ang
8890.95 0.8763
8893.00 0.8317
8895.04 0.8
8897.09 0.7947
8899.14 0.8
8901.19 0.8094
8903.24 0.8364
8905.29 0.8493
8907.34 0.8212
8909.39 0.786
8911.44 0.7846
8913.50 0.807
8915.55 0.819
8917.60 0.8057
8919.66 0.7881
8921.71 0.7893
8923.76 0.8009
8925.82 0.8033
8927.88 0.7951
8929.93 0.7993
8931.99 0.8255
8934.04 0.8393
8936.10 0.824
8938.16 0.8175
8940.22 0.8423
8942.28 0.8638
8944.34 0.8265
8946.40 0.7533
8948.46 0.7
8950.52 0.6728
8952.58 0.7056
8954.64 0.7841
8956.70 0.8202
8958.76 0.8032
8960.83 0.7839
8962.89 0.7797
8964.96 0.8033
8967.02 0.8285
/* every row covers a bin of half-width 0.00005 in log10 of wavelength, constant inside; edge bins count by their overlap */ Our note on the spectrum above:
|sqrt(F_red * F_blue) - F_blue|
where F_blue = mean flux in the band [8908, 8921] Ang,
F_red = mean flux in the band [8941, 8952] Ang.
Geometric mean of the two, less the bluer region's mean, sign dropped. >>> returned 0.018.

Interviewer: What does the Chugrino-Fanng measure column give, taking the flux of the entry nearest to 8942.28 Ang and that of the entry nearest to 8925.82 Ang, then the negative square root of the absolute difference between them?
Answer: -0.25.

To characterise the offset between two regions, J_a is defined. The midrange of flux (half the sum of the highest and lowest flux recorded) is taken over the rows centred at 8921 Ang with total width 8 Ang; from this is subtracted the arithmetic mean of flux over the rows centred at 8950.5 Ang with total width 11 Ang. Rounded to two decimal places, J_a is 0.07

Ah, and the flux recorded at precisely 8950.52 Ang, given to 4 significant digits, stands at 0.6728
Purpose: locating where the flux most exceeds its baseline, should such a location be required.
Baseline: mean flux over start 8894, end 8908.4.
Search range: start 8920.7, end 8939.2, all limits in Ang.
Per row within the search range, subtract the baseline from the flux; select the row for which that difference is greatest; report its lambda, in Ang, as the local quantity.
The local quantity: 8934.04 Ang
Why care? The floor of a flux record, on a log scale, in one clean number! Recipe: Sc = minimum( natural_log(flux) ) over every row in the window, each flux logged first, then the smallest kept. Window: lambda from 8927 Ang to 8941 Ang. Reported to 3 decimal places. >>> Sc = -0.229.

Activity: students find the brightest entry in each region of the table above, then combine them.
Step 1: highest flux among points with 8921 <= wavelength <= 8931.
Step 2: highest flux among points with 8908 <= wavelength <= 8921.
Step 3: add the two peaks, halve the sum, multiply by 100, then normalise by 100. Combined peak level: 0.811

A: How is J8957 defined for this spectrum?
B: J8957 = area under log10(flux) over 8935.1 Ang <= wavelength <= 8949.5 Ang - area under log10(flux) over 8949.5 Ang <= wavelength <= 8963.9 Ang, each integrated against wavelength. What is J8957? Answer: 0.32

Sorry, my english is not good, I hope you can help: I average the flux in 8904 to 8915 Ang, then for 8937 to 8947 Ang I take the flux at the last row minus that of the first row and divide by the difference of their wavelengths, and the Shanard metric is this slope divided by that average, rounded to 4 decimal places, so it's -0.0096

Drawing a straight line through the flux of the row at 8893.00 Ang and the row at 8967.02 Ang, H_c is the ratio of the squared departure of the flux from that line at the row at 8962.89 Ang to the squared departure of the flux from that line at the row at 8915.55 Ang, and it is 17.4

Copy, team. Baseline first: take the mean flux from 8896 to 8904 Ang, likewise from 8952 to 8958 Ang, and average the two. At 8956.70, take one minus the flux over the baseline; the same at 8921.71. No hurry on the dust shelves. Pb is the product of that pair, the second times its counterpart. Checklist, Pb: 0.000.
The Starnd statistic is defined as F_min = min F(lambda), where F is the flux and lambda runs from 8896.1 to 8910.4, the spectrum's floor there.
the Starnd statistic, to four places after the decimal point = 0.7860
